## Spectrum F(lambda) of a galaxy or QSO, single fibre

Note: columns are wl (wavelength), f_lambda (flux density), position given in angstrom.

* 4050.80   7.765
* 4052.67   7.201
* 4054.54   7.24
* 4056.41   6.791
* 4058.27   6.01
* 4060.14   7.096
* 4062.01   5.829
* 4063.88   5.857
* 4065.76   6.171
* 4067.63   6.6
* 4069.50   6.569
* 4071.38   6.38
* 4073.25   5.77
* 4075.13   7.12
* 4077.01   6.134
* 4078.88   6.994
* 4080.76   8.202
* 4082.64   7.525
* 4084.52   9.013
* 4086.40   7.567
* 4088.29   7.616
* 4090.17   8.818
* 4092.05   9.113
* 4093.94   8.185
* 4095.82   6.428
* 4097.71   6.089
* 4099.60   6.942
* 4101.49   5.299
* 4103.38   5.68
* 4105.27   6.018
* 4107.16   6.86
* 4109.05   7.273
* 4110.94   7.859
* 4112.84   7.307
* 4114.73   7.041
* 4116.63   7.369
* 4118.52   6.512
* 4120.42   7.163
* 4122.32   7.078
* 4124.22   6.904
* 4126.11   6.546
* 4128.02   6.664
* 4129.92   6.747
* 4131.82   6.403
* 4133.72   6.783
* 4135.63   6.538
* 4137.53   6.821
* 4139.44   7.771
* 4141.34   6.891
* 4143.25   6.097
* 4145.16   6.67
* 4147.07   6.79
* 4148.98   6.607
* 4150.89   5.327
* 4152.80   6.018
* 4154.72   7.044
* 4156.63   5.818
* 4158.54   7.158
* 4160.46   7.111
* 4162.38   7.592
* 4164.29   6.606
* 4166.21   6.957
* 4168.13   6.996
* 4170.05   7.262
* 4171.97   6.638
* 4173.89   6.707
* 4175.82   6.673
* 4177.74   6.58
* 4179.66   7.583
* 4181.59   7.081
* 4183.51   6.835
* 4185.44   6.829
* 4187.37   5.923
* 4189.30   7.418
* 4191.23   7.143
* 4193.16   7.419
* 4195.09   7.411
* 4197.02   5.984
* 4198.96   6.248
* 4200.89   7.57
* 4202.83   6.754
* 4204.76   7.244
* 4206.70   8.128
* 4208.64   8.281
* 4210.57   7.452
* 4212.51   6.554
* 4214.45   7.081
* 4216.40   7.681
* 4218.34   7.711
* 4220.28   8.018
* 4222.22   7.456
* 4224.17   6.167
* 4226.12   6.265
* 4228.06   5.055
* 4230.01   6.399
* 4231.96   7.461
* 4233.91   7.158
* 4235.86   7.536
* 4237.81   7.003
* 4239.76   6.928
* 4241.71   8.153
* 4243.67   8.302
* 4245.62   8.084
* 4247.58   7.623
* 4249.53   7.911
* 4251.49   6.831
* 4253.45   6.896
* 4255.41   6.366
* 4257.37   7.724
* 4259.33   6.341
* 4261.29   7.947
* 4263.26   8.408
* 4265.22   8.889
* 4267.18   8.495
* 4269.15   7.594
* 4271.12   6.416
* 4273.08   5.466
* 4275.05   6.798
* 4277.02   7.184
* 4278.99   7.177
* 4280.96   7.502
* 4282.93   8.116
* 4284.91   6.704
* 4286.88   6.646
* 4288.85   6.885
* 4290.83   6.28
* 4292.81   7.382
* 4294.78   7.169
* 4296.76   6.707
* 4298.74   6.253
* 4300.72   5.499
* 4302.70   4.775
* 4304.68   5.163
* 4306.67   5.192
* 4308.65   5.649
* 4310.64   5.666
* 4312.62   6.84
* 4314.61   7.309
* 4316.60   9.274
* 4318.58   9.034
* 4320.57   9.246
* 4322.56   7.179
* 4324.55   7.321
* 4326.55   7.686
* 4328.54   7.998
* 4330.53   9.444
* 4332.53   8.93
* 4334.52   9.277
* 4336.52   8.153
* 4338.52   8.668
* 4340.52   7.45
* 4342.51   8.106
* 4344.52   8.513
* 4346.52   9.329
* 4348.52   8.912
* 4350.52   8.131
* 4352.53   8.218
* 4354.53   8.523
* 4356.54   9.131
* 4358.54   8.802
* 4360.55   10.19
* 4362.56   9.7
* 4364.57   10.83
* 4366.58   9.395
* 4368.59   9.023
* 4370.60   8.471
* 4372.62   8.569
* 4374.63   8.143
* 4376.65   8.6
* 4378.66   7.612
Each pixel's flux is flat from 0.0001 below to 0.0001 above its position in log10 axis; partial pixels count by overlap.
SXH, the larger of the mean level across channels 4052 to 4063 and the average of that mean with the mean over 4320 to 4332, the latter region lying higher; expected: 7.4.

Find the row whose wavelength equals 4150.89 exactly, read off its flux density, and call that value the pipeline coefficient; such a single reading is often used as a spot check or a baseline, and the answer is 5.327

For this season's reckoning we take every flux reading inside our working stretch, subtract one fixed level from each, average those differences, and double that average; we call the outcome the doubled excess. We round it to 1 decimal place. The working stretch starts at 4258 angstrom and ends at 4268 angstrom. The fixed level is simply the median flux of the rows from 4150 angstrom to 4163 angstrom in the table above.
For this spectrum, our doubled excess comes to 1.9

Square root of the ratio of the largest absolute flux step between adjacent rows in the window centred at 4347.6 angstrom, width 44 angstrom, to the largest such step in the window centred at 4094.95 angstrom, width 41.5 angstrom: 0.91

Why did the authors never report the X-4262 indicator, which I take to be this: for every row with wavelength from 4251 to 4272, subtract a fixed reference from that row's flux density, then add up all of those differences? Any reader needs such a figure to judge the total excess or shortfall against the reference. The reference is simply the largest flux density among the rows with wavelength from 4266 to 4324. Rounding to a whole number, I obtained -20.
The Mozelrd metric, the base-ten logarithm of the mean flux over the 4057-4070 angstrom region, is 0.80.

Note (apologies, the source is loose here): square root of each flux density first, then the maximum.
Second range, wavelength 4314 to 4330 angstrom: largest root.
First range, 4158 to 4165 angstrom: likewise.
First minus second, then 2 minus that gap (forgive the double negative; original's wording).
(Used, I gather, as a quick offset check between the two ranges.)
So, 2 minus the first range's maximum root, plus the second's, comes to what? 2.29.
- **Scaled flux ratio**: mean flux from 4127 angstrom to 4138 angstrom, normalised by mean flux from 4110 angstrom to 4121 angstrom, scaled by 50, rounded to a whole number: 46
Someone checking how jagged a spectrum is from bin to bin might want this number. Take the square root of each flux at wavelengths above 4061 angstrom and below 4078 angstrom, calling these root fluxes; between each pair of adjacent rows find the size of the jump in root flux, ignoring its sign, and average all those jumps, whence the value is 0.10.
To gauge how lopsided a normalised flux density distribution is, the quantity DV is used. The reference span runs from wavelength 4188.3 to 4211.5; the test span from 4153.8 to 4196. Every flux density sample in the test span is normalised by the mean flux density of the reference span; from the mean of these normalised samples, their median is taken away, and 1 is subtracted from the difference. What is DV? -1.01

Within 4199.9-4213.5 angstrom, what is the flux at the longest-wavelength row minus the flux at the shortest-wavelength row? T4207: -1.0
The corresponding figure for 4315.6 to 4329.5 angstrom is -1.3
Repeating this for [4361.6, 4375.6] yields -1.6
